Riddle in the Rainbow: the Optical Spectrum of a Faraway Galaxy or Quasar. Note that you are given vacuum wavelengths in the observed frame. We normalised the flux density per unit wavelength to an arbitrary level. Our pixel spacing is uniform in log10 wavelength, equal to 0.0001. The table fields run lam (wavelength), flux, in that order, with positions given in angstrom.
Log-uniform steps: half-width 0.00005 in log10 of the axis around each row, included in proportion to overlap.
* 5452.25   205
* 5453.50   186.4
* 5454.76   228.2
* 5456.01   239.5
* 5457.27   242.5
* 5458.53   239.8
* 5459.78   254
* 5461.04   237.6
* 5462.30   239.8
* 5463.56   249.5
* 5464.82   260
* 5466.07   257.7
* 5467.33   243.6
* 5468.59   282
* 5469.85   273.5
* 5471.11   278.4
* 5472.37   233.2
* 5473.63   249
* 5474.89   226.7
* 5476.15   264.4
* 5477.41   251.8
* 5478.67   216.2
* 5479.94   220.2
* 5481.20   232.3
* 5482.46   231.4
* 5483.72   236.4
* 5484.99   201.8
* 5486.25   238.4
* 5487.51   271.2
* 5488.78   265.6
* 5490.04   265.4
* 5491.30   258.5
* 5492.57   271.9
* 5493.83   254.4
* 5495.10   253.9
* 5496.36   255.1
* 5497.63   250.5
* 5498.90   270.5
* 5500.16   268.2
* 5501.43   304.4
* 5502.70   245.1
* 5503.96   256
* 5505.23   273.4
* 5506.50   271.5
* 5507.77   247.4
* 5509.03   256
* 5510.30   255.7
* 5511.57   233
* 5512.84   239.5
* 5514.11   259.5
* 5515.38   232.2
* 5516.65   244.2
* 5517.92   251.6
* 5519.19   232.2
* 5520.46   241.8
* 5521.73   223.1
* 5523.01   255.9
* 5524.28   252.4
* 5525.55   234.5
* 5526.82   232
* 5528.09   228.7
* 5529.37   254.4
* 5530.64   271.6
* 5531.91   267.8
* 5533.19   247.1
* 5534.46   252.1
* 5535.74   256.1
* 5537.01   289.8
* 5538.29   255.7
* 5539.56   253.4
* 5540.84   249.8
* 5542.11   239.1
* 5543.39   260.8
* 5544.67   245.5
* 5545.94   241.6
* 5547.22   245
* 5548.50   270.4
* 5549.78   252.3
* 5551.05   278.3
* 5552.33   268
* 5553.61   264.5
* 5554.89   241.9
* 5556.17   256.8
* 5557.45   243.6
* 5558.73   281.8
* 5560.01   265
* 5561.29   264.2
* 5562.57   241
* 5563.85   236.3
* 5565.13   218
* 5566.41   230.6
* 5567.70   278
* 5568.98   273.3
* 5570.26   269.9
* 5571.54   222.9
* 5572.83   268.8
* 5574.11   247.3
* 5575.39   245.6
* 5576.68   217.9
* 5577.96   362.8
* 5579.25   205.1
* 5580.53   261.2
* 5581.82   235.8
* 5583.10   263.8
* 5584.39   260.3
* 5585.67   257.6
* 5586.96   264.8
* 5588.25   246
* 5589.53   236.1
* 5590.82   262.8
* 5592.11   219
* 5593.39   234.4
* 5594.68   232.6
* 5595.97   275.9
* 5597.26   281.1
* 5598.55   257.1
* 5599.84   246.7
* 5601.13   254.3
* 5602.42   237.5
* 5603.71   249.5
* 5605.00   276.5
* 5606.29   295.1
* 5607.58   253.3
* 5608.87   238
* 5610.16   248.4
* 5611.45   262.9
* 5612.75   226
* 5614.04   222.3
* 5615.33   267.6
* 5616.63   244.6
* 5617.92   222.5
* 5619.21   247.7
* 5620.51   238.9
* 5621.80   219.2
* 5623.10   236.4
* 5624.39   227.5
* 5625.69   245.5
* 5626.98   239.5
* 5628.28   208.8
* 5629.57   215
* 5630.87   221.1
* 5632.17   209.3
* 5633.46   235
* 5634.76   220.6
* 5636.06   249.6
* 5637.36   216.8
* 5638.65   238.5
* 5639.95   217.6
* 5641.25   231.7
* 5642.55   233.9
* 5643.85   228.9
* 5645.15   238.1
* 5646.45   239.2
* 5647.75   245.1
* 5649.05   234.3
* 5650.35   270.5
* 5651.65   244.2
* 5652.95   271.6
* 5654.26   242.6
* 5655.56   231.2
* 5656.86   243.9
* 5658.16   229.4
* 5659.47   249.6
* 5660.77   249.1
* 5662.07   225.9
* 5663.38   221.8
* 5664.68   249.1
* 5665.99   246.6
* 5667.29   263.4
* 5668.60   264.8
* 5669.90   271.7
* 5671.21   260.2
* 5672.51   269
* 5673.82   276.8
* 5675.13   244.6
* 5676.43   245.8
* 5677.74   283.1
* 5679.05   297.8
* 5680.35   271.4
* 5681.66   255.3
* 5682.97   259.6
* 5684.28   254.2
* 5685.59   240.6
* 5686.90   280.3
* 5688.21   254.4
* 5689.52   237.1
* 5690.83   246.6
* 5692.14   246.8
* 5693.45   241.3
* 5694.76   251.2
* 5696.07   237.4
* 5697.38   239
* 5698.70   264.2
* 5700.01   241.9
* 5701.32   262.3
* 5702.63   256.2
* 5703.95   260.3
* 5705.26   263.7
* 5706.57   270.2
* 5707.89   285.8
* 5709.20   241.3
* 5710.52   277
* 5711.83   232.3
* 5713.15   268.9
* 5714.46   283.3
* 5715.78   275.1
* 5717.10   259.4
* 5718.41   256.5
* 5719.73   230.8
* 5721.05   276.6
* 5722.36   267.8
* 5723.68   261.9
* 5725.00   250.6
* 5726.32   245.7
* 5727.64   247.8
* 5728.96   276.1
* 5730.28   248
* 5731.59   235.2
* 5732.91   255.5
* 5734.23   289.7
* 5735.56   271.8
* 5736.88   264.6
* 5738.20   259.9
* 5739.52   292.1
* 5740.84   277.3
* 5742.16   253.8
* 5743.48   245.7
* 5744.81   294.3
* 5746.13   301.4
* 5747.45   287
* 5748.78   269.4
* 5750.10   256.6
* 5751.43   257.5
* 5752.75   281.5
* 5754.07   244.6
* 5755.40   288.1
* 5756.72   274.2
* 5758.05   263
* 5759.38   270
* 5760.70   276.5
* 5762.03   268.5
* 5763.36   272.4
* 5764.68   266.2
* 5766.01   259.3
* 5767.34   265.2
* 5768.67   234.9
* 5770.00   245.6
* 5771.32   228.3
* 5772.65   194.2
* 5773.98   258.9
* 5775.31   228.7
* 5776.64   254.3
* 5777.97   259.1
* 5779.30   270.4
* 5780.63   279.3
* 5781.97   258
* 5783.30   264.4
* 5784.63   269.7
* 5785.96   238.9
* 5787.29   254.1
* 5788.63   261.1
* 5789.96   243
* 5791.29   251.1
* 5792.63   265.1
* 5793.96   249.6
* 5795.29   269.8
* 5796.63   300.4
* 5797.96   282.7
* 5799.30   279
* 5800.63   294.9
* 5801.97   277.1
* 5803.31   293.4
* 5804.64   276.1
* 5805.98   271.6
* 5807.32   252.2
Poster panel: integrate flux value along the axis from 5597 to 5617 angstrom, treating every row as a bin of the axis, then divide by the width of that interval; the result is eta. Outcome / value 253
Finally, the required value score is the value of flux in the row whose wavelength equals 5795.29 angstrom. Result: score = 269.8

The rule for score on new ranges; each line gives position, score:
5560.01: 265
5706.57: 270.2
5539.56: 253.4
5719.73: 230.8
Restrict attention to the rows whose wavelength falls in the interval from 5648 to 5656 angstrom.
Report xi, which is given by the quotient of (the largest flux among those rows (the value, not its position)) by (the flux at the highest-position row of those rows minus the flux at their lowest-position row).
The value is -88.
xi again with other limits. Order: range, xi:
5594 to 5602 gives 13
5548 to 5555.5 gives -10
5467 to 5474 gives 52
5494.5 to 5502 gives 6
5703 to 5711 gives 17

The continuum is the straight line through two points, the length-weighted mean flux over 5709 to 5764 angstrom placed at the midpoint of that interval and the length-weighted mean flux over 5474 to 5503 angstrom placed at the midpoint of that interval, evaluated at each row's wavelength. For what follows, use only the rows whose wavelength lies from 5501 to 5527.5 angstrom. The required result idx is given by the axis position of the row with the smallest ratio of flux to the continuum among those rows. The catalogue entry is 5521.73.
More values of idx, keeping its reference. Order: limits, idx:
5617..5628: 5621.80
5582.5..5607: 5592.11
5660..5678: 5663.38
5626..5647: 5628.28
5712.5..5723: 5719.73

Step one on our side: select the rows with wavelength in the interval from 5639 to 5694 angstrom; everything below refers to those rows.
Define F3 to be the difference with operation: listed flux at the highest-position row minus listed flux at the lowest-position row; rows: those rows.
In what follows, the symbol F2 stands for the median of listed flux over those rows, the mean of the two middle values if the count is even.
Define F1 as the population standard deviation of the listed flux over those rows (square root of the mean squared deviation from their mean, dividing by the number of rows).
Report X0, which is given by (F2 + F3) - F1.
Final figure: 253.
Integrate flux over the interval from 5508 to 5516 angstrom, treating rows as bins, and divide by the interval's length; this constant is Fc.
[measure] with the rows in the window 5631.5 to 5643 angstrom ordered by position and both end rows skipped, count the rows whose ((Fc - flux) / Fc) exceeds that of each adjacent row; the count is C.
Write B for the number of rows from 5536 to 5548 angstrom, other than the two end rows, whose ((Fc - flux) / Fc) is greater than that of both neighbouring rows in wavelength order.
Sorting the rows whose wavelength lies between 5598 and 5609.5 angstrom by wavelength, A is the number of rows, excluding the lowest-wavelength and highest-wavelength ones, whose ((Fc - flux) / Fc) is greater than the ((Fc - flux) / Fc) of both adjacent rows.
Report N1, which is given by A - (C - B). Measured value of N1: 1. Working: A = 2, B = 2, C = 3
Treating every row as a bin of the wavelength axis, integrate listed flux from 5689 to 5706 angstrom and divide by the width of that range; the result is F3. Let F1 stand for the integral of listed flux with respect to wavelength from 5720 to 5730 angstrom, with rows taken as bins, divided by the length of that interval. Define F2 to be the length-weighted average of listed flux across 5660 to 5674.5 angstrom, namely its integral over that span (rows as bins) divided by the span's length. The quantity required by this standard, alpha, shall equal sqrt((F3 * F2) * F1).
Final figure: 4061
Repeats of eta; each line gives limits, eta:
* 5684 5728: 256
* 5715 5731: 258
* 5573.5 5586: 256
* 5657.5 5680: 256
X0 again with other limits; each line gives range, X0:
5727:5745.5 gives 291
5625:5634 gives 197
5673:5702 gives 222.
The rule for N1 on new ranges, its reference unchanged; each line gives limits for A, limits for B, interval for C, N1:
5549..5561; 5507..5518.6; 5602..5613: 3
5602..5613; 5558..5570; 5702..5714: 0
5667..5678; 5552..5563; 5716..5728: 2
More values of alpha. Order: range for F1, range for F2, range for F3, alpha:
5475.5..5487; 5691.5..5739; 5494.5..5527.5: 3891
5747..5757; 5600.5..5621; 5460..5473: 4140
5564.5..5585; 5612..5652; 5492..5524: 3877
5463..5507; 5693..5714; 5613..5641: 3873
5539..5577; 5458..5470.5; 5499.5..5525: 4022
